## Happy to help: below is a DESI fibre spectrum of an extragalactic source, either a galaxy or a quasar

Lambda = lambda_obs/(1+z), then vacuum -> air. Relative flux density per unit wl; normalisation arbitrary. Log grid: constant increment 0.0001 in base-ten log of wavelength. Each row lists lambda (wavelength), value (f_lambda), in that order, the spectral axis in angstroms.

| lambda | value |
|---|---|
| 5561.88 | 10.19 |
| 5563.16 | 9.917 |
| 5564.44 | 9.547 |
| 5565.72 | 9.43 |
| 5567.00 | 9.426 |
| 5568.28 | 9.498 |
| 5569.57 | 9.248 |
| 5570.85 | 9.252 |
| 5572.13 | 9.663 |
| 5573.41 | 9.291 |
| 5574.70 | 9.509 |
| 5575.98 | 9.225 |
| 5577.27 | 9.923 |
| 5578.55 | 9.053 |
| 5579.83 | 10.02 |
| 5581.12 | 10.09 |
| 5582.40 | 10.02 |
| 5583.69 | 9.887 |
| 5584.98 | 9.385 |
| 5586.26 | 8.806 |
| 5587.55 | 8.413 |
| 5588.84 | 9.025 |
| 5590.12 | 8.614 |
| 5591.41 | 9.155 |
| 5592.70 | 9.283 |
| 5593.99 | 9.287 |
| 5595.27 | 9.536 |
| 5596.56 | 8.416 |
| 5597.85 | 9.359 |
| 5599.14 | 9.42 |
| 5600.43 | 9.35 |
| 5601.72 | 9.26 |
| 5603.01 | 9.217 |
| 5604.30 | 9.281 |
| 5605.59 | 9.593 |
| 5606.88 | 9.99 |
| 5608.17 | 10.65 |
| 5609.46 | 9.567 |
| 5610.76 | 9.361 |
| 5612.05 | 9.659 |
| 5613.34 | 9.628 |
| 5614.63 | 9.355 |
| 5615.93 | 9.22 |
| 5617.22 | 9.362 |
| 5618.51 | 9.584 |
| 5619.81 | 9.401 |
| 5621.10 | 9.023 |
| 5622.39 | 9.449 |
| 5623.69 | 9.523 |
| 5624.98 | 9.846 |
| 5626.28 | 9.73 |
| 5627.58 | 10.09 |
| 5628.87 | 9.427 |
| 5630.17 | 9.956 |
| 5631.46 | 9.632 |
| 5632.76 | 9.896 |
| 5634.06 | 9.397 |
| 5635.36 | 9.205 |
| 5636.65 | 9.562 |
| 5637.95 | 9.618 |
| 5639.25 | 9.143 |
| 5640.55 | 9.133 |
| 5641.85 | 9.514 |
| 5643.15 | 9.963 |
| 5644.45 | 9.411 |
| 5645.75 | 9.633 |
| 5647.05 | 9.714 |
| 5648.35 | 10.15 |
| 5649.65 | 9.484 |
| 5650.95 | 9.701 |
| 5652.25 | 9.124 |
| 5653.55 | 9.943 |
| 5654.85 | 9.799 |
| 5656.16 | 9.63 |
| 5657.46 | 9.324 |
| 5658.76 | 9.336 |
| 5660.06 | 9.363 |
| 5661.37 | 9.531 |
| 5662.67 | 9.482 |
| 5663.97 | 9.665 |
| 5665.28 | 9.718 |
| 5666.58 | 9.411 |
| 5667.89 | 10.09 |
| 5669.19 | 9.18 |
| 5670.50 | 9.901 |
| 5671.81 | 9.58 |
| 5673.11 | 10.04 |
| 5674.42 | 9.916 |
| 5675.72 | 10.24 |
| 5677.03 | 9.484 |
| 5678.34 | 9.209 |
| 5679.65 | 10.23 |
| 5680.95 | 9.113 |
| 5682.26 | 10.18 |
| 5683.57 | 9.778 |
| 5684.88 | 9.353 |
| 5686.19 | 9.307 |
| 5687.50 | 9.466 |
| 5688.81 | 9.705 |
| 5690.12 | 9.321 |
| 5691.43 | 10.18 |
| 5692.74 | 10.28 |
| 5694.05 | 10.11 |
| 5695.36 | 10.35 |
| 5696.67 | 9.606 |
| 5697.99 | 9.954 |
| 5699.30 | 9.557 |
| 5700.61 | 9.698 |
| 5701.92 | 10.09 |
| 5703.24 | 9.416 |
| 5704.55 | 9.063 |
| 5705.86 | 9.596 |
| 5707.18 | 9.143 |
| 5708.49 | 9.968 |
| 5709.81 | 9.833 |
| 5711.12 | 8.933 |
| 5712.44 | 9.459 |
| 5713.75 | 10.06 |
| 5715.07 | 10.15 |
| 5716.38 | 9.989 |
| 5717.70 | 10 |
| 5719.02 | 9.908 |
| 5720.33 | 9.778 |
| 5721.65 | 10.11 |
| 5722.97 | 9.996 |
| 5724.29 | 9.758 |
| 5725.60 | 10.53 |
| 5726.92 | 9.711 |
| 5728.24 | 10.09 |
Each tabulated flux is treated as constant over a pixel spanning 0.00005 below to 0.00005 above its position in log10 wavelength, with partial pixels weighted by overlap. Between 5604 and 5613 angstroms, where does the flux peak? 5608.17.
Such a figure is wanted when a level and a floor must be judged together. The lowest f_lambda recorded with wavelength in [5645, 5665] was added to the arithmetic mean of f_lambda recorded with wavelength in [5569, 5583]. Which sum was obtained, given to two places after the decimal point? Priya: 18.70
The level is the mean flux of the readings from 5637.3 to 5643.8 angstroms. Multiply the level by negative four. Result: -37.9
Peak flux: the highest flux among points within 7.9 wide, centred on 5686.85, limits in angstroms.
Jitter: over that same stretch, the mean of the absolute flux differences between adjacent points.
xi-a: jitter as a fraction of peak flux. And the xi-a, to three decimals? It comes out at 0.026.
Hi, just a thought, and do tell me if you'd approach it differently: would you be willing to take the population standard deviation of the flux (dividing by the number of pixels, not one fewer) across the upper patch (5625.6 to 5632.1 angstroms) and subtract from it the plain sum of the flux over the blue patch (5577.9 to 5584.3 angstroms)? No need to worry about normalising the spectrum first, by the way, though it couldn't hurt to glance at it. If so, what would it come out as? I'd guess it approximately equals -48.8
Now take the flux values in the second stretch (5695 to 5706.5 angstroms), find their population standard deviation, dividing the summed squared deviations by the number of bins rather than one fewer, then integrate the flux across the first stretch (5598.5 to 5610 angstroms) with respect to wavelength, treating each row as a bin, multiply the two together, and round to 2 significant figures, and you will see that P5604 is 40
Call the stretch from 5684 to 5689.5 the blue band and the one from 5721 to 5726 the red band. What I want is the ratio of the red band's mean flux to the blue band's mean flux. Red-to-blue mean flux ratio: 1.07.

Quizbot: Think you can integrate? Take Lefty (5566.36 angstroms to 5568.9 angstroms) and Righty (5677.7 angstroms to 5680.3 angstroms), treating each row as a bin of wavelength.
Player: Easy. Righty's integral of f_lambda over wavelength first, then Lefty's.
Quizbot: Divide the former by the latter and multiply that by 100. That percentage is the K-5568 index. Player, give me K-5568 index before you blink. 105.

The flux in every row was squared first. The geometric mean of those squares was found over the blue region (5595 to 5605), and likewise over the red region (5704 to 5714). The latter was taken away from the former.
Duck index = -5.1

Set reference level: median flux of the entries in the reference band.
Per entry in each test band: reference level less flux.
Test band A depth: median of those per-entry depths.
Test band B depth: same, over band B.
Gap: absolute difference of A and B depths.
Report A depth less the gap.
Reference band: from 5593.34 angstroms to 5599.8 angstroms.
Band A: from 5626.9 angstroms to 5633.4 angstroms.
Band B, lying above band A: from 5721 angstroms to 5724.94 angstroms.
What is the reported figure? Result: -0.64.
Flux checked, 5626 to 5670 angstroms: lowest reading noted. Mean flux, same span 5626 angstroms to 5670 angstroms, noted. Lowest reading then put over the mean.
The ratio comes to 0.952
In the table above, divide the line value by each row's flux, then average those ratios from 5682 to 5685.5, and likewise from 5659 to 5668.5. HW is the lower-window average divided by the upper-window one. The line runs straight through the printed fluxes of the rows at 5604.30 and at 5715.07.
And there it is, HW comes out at 1.00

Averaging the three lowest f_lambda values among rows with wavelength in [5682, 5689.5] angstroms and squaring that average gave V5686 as 88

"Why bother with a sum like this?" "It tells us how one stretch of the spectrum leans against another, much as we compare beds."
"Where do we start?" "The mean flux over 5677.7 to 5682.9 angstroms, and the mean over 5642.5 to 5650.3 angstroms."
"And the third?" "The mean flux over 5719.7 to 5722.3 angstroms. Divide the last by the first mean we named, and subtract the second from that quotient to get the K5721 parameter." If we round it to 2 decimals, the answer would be -8.70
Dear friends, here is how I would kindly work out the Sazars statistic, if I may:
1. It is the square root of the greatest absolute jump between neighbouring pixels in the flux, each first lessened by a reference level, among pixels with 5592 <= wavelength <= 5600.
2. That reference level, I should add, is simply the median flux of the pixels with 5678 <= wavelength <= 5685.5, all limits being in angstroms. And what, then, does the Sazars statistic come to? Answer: 1.06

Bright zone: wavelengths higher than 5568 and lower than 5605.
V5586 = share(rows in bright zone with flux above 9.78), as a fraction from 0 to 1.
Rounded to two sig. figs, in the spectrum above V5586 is 0.17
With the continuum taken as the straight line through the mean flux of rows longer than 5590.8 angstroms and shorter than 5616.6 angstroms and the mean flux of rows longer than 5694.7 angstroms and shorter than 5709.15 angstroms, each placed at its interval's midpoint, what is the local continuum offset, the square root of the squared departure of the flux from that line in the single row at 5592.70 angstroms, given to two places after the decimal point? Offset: 0.12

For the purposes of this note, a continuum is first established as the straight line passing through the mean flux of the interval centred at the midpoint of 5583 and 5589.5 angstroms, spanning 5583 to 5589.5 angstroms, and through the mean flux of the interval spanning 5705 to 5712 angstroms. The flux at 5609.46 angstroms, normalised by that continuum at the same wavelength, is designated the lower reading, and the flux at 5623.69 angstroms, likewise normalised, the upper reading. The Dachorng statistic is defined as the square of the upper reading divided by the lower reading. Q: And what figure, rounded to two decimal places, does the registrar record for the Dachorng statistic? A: 1.02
